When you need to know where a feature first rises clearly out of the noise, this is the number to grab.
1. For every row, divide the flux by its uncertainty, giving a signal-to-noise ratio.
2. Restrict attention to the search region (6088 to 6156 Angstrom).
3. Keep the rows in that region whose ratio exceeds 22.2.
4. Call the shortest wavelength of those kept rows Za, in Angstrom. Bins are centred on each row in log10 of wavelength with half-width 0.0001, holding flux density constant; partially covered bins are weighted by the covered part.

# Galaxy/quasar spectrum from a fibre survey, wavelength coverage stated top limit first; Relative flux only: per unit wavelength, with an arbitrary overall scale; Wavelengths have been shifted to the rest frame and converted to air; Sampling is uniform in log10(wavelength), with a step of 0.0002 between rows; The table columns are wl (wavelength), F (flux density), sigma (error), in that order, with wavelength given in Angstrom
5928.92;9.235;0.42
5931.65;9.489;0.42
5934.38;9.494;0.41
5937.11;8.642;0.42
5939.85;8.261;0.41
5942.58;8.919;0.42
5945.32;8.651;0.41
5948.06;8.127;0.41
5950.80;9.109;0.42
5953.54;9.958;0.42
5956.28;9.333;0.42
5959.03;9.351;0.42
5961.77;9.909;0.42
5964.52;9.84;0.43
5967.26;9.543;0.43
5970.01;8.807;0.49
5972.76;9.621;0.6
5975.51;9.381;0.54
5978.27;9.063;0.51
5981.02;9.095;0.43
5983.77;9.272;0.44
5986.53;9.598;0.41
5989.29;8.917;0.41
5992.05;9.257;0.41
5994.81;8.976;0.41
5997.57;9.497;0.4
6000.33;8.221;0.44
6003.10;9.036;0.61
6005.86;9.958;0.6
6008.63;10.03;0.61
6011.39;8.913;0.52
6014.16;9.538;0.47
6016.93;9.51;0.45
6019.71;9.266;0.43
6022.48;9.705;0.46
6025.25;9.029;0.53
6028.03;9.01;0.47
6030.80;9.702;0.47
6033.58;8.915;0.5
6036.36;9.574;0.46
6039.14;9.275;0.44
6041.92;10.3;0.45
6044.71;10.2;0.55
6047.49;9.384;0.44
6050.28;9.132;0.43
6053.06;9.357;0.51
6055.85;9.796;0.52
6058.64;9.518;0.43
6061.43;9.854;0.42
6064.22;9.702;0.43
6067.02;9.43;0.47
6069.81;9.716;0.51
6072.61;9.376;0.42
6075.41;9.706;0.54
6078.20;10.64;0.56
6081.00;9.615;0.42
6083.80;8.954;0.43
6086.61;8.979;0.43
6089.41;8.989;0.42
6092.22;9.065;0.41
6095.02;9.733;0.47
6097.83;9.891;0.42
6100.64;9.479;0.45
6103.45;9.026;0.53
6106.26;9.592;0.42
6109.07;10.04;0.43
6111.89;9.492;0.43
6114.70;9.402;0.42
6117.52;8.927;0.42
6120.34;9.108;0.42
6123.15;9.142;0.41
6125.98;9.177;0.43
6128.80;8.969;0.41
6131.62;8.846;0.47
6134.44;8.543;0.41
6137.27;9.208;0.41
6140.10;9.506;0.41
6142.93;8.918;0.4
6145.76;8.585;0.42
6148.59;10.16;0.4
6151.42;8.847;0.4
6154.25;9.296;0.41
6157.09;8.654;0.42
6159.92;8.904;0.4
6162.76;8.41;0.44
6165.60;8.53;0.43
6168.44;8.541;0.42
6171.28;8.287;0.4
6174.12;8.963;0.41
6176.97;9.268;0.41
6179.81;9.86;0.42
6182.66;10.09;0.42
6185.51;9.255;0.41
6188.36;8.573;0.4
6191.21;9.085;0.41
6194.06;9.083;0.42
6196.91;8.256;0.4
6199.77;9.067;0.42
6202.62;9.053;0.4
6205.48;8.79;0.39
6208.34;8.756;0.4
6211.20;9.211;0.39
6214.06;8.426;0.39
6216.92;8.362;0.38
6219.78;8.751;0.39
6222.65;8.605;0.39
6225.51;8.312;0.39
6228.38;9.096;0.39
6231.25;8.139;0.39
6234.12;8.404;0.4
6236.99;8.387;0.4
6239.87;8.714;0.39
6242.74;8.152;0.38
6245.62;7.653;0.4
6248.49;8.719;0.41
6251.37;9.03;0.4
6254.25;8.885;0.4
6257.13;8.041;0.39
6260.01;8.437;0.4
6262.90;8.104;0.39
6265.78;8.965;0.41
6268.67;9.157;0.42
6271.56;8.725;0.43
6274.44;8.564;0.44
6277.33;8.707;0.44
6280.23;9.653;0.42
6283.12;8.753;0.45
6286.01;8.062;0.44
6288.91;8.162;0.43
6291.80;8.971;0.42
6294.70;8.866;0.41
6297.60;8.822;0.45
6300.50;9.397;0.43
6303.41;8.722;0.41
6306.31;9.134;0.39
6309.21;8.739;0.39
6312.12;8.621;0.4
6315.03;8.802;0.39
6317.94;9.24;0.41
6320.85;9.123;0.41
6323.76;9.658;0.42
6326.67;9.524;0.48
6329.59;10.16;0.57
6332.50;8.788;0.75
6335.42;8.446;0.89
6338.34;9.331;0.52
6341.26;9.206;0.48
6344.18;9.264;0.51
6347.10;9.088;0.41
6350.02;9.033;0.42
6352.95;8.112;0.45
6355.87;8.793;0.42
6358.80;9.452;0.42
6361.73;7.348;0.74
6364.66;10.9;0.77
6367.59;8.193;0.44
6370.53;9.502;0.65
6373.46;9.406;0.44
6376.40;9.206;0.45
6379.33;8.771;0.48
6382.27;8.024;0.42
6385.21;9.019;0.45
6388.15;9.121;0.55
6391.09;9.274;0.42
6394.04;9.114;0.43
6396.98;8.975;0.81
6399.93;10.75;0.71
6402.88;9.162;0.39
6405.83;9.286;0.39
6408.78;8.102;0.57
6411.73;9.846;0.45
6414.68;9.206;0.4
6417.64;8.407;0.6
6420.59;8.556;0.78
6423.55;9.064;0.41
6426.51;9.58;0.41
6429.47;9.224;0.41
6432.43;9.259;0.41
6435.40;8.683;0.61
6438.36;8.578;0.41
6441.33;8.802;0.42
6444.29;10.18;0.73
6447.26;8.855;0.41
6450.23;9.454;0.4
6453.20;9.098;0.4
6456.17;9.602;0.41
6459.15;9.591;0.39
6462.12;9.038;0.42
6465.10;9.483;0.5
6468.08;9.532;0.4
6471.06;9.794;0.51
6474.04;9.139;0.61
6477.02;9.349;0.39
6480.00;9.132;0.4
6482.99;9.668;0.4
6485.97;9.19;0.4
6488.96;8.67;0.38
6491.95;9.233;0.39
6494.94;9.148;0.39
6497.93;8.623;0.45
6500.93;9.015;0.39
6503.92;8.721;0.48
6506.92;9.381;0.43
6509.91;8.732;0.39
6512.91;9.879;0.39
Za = 6097.83 Angstrom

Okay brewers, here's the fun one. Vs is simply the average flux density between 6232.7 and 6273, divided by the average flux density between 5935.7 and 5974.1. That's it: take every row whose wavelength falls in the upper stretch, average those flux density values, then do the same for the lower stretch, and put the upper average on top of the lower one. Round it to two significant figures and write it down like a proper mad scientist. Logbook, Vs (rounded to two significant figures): 0.93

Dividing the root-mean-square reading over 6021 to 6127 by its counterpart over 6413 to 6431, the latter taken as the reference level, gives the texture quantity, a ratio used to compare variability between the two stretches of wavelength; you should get 1.05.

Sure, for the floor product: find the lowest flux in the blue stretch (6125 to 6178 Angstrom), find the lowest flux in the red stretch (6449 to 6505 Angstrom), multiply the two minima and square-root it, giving 8.5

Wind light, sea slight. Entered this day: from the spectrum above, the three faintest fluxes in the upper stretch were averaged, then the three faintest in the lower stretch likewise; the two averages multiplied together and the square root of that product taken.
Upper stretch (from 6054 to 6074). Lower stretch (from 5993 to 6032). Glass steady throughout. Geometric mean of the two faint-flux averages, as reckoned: 9.06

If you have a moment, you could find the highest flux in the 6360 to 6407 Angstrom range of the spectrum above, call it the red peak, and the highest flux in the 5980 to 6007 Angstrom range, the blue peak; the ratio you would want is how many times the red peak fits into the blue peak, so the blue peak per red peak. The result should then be 0.91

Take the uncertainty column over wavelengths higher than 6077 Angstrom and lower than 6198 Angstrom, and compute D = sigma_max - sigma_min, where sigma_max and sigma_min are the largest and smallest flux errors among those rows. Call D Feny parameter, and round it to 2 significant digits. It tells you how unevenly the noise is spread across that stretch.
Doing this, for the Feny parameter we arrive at 0.16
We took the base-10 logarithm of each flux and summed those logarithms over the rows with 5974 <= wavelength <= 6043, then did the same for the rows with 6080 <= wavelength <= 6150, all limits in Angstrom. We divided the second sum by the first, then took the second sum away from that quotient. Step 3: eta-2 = -23.2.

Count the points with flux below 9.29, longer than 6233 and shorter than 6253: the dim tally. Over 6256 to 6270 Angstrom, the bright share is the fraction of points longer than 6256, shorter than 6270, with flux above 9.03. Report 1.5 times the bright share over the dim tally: 0.04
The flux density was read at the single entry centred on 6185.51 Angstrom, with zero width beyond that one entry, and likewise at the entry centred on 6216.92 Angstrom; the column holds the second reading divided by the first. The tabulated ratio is 0.90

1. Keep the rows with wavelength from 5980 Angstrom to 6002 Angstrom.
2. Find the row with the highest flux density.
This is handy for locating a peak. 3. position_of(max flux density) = 5986.53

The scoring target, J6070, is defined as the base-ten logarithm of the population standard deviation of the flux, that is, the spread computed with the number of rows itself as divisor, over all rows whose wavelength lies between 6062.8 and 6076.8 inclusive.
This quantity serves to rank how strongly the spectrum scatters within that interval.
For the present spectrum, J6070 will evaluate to -0.82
